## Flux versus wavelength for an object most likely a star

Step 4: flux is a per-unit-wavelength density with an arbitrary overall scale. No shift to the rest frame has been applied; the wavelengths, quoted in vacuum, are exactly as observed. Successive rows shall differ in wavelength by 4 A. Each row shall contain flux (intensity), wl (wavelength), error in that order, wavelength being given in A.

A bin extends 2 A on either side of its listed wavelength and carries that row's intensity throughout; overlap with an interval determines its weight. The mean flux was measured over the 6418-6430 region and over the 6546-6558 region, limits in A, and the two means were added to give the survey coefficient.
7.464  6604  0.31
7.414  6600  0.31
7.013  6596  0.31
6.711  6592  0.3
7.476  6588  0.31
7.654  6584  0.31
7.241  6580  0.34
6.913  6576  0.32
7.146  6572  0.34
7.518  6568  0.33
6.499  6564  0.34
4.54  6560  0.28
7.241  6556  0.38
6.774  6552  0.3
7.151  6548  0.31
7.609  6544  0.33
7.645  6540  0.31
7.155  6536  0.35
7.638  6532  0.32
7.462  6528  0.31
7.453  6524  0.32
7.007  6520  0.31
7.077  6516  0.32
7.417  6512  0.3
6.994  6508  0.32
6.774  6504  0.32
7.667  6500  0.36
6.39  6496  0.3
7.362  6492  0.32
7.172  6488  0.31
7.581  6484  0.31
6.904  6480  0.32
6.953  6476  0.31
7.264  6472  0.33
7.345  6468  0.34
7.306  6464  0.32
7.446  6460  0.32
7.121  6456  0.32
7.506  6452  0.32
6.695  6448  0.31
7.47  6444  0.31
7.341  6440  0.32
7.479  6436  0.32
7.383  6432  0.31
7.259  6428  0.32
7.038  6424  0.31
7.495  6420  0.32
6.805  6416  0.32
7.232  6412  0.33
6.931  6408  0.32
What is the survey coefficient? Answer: 14.3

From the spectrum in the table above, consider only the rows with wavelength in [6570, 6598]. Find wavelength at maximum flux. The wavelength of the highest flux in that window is 6584 A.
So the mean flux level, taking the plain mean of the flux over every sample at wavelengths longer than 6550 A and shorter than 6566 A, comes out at 6.26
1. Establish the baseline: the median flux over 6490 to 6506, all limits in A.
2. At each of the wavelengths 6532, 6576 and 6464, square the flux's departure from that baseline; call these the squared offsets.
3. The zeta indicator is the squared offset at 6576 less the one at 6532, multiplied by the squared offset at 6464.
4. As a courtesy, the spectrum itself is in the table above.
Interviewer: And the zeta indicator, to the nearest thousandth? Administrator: -0.017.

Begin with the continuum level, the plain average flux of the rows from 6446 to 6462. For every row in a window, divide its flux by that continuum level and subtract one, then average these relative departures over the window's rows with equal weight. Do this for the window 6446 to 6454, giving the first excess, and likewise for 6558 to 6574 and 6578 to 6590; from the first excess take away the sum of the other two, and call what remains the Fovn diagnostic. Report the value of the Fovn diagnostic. 0.057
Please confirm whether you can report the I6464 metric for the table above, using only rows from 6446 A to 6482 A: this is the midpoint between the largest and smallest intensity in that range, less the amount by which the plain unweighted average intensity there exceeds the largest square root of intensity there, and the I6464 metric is 2.67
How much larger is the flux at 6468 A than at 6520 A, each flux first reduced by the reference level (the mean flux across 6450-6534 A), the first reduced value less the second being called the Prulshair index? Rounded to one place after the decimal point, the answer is 0.3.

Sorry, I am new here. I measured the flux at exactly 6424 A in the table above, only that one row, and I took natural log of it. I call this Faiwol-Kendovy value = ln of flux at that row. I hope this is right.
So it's 1.95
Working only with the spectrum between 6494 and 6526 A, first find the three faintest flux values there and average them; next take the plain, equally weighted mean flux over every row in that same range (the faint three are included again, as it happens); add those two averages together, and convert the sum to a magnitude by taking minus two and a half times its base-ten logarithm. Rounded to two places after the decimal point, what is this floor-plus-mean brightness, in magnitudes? -2.85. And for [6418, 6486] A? -2.87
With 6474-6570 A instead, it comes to -2.78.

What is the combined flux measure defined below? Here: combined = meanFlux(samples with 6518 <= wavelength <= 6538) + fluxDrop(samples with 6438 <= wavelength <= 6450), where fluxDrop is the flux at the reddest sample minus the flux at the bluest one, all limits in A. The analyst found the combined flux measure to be 6.70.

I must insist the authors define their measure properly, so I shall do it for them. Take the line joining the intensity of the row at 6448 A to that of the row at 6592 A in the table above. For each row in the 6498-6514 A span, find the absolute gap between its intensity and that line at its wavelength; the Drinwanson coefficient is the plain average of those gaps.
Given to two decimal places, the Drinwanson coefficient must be 0.51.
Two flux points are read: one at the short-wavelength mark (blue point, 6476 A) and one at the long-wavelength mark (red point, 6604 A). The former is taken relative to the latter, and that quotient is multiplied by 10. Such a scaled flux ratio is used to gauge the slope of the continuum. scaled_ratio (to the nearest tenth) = 9.3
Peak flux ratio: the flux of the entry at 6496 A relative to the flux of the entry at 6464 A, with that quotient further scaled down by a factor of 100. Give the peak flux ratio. 0.0087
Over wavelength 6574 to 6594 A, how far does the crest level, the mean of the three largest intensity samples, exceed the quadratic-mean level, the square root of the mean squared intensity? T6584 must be 0.25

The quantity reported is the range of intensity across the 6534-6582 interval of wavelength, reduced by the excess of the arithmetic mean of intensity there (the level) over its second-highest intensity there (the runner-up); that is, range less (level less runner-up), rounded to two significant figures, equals 3.8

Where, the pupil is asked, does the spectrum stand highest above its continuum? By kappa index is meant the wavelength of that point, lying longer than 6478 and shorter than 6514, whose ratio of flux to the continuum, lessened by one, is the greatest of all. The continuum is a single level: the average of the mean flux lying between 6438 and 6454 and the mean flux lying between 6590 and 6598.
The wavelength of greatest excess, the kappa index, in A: 6500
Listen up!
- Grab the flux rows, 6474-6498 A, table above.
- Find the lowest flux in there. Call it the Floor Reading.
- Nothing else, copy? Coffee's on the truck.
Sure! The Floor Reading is 6.39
